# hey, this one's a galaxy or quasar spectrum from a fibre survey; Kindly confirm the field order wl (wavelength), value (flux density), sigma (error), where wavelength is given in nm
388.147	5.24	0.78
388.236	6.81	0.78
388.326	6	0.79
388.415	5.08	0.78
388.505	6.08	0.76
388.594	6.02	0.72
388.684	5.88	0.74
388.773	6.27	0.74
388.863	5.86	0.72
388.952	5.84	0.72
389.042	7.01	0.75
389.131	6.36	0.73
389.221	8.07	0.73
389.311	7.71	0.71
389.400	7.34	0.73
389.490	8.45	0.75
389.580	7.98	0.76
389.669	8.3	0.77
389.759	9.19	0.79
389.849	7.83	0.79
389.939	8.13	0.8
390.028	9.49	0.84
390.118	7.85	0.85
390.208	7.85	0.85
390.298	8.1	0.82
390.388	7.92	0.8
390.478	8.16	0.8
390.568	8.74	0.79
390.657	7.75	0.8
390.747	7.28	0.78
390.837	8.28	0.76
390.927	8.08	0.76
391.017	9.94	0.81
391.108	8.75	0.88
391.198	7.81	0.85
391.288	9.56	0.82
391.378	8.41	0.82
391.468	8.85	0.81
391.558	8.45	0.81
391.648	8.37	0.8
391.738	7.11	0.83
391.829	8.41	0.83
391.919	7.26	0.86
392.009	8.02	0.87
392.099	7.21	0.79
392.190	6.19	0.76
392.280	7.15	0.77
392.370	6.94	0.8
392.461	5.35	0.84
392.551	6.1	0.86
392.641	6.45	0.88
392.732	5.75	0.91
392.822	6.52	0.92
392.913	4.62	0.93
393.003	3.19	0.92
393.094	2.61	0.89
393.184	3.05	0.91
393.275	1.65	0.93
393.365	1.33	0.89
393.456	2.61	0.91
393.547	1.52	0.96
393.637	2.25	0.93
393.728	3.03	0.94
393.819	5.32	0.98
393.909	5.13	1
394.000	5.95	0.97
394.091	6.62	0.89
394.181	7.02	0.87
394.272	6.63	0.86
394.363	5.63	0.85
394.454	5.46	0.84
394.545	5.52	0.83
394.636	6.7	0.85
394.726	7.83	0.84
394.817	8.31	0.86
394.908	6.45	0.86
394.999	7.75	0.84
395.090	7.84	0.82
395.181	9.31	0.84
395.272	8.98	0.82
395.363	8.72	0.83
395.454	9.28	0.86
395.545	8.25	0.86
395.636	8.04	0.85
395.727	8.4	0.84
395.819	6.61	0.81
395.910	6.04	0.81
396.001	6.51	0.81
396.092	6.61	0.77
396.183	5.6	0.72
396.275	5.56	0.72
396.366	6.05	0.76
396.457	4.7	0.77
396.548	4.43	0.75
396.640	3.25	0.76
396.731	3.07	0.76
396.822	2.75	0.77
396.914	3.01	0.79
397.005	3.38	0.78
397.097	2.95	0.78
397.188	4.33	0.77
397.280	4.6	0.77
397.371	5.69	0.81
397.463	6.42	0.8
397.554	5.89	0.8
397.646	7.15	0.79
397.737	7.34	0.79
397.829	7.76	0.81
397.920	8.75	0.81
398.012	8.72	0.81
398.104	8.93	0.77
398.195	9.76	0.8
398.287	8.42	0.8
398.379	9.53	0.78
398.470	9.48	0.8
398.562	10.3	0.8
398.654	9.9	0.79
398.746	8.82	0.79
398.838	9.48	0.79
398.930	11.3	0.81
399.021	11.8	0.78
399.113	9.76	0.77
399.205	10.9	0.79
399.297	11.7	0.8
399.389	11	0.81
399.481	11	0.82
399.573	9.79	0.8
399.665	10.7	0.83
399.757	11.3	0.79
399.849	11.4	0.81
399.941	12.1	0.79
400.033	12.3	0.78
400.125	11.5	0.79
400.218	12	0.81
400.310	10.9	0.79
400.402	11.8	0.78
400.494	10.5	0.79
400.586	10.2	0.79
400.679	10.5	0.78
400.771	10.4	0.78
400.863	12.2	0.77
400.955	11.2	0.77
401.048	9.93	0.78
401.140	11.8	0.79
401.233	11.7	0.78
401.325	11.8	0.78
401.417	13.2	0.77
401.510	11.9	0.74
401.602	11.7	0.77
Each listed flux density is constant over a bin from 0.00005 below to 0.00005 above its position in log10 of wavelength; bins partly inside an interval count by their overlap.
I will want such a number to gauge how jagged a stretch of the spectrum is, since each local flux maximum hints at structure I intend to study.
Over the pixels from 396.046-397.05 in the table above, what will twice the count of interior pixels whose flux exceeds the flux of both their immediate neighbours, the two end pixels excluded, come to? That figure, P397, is 2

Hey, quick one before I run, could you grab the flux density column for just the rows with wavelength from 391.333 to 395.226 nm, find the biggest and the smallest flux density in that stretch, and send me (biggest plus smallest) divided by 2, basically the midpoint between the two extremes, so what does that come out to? 5.3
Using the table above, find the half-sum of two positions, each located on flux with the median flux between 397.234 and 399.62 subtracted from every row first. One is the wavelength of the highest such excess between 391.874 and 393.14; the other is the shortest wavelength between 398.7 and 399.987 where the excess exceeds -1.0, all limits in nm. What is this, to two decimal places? 395.38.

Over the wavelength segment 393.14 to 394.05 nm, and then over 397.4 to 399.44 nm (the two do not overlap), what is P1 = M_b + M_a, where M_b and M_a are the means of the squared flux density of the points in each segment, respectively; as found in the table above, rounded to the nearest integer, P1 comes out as 100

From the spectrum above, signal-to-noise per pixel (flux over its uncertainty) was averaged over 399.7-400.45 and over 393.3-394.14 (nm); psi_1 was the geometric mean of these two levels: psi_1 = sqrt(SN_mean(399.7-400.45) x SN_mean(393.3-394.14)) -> 7.6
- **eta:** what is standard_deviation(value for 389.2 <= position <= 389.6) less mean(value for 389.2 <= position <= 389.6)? -7.5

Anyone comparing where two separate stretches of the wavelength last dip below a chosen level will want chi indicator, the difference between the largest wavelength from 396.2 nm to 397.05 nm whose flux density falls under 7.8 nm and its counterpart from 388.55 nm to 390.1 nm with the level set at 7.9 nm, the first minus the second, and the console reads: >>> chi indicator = 7.16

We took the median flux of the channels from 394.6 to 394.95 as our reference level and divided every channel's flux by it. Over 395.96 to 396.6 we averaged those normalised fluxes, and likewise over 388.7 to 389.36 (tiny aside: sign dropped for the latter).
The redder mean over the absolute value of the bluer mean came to 0.84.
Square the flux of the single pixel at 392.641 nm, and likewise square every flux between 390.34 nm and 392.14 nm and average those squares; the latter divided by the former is 1.6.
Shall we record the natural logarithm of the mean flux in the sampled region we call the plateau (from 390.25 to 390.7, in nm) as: 2.10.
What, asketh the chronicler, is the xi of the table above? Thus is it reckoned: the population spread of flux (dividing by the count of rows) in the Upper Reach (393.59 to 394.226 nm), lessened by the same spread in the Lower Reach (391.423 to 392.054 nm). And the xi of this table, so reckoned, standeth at 1.1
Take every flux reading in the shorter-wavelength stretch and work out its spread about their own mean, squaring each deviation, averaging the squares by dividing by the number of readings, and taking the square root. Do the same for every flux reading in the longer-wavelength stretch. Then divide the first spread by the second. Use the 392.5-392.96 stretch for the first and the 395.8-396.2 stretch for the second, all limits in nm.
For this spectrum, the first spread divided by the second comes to 1.7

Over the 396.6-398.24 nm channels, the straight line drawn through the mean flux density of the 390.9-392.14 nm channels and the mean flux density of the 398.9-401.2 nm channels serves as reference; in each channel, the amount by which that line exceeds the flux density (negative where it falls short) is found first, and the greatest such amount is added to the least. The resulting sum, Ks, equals 8.1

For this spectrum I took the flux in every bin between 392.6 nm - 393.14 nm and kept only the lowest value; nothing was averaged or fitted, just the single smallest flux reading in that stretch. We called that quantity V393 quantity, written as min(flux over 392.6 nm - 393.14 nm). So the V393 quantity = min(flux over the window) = 2.61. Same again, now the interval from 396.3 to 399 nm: 2.75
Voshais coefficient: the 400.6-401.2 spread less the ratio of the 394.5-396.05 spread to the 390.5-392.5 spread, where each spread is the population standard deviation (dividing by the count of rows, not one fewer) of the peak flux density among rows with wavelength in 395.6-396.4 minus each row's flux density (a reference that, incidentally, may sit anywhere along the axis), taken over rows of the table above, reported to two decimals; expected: -0.30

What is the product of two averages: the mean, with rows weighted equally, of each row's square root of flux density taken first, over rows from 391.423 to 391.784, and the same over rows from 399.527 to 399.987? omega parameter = 9.51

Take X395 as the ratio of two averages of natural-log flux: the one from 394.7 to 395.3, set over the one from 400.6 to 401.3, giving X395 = 0.87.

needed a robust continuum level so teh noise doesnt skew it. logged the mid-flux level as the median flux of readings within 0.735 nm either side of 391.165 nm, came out 8.4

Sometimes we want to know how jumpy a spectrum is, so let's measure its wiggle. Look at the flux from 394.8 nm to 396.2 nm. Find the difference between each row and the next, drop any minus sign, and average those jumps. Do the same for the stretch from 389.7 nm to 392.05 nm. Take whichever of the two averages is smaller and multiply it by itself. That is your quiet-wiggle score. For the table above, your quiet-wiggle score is 0.579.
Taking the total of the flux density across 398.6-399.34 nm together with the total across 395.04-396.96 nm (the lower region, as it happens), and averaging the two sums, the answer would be 108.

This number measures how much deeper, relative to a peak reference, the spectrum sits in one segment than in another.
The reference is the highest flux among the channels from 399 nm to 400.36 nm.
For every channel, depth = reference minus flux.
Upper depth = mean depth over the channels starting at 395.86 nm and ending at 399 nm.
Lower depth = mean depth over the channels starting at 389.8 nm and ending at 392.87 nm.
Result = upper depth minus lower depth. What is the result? 1.1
